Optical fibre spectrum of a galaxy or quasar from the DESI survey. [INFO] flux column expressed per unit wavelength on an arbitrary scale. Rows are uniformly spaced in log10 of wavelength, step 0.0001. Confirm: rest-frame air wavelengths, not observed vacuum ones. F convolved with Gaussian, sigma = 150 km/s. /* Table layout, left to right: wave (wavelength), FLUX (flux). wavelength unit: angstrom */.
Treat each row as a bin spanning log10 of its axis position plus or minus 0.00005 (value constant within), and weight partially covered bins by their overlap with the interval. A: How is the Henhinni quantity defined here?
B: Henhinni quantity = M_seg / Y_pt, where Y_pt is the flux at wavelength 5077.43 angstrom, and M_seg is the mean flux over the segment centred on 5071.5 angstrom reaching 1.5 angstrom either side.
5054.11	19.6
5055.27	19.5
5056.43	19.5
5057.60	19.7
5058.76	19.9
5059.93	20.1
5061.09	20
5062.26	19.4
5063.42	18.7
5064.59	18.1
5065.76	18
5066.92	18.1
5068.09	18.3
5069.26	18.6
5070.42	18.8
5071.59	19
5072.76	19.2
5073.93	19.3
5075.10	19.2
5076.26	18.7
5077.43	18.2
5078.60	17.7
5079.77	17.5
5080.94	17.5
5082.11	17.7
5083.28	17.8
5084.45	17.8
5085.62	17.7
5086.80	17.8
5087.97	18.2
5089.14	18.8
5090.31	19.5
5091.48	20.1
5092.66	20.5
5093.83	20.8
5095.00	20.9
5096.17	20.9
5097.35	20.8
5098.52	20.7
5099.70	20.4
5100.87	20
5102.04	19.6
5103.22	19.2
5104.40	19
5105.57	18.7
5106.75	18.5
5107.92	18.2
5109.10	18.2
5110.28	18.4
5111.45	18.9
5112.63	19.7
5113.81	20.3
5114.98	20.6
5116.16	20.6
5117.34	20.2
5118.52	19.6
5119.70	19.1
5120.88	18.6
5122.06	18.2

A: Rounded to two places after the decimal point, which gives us 1.04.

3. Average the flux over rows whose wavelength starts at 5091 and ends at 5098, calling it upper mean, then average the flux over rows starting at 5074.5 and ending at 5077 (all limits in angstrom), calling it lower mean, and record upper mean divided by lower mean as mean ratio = 1.09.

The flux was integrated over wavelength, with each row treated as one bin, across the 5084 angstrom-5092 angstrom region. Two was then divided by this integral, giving 0.013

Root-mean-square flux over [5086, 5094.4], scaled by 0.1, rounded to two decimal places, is 1.94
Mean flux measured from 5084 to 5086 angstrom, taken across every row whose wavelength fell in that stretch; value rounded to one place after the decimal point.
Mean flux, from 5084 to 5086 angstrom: 17.8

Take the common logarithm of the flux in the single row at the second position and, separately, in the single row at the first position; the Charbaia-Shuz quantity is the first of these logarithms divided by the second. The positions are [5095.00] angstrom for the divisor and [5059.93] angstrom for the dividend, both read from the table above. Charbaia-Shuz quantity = 0.99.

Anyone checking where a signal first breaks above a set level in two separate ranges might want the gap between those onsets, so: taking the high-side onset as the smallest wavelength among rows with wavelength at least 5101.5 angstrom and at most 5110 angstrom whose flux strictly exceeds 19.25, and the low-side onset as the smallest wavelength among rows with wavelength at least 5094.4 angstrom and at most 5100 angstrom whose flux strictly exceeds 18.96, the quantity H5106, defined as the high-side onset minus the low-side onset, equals 7.0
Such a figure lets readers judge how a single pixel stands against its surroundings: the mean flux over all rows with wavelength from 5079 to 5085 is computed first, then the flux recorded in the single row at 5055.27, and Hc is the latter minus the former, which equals 1.8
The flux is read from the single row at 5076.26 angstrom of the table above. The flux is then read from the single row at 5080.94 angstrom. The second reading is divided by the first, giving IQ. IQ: 0.94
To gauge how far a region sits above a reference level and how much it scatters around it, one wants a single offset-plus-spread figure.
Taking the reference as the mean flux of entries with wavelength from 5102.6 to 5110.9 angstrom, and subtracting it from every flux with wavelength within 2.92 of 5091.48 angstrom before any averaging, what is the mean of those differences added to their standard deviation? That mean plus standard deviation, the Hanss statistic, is 2.1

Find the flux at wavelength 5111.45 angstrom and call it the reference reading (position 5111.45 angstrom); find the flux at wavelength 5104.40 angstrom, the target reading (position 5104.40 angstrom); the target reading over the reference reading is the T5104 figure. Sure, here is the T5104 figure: 1.01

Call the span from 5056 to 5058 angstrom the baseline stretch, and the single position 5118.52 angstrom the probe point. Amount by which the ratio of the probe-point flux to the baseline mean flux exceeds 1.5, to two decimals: -0.50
